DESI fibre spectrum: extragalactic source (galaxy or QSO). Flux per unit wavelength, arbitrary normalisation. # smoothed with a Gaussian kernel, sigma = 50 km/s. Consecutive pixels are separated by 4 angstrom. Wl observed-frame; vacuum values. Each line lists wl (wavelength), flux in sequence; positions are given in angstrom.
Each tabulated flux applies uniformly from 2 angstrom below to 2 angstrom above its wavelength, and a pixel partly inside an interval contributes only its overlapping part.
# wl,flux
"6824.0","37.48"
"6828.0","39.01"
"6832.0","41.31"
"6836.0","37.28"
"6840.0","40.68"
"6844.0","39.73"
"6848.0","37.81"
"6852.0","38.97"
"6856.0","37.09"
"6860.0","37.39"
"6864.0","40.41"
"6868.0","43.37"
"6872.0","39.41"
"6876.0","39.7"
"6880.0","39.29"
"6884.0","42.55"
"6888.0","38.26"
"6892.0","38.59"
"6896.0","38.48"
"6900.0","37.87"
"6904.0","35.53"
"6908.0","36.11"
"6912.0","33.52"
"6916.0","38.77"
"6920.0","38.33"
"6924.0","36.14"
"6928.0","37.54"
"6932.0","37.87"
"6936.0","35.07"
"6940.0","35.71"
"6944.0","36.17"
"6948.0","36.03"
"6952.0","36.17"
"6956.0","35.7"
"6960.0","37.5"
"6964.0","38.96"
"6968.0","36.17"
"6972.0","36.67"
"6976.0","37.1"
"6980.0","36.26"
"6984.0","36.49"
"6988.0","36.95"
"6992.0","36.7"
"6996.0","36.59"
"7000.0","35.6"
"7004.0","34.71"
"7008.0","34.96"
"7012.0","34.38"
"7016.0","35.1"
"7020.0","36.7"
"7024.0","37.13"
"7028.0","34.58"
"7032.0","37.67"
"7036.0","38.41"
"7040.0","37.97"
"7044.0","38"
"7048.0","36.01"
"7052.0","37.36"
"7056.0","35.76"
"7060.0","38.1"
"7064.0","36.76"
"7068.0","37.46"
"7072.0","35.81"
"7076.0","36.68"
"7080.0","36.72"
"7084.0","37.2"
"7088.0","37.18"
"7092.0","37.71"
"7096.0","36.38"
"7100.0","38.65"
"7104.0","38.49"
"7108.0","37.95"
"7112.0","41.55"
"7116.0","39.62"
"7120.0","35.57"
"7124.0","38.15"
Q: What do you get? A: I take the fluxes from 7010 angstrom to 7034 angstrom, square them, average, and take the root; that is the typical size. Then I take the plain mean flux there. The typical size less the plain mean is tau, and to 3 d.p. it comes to 0.023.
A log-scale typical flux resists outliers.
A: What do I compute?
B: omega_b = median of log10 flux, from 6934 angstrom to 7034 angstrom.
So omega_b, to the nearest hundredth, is 1.56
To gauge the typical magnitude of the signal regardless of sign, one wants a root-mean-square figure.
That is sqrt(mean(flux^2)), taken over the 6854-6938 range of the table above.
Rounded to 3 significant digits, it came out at 38.2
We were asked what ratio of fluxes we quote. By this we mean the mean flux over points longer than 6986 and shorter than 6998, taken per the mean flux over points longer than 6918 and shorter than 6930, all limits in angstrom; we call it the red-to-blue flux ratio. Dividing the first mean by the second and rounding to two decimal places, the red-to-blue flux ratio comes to 0.98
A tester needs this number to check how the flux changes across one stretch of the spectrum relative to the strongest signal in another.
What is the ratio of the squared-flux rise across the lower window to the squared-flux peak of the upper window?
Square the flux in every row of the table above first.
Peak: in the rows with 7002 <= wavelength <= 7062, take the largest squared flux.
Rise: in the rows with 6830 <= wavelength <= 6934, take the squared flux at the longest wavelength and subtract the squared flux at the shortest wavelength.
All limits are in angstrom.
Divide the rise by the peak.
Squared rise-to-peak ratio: -0.18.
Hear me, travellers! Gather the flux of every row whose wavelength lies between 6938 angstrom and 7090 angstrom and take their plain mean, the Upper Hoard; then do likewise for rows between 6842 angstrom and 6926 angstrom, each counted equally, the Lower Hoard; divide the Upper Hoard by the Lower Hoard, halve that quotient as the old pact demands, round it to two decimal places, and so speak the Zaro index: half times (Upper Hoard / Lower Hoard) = 0.48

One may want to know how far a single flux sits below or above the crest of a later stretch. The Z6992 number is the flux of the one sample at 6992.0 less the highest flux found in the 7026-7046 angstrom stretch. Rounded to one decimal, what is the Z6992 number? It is -1.7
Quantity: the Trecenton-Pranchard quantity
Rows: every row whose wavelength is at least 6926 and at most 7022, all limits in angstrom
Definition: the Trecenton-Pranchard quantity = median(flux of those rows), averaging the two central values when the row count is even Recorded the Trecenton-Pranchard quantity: 36.2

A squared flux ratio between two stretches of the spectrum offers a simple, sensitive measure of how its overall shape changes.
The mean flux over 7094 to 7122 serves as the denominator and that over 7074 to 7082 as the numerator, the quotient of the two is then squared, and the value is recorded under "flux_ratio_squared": 0.92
